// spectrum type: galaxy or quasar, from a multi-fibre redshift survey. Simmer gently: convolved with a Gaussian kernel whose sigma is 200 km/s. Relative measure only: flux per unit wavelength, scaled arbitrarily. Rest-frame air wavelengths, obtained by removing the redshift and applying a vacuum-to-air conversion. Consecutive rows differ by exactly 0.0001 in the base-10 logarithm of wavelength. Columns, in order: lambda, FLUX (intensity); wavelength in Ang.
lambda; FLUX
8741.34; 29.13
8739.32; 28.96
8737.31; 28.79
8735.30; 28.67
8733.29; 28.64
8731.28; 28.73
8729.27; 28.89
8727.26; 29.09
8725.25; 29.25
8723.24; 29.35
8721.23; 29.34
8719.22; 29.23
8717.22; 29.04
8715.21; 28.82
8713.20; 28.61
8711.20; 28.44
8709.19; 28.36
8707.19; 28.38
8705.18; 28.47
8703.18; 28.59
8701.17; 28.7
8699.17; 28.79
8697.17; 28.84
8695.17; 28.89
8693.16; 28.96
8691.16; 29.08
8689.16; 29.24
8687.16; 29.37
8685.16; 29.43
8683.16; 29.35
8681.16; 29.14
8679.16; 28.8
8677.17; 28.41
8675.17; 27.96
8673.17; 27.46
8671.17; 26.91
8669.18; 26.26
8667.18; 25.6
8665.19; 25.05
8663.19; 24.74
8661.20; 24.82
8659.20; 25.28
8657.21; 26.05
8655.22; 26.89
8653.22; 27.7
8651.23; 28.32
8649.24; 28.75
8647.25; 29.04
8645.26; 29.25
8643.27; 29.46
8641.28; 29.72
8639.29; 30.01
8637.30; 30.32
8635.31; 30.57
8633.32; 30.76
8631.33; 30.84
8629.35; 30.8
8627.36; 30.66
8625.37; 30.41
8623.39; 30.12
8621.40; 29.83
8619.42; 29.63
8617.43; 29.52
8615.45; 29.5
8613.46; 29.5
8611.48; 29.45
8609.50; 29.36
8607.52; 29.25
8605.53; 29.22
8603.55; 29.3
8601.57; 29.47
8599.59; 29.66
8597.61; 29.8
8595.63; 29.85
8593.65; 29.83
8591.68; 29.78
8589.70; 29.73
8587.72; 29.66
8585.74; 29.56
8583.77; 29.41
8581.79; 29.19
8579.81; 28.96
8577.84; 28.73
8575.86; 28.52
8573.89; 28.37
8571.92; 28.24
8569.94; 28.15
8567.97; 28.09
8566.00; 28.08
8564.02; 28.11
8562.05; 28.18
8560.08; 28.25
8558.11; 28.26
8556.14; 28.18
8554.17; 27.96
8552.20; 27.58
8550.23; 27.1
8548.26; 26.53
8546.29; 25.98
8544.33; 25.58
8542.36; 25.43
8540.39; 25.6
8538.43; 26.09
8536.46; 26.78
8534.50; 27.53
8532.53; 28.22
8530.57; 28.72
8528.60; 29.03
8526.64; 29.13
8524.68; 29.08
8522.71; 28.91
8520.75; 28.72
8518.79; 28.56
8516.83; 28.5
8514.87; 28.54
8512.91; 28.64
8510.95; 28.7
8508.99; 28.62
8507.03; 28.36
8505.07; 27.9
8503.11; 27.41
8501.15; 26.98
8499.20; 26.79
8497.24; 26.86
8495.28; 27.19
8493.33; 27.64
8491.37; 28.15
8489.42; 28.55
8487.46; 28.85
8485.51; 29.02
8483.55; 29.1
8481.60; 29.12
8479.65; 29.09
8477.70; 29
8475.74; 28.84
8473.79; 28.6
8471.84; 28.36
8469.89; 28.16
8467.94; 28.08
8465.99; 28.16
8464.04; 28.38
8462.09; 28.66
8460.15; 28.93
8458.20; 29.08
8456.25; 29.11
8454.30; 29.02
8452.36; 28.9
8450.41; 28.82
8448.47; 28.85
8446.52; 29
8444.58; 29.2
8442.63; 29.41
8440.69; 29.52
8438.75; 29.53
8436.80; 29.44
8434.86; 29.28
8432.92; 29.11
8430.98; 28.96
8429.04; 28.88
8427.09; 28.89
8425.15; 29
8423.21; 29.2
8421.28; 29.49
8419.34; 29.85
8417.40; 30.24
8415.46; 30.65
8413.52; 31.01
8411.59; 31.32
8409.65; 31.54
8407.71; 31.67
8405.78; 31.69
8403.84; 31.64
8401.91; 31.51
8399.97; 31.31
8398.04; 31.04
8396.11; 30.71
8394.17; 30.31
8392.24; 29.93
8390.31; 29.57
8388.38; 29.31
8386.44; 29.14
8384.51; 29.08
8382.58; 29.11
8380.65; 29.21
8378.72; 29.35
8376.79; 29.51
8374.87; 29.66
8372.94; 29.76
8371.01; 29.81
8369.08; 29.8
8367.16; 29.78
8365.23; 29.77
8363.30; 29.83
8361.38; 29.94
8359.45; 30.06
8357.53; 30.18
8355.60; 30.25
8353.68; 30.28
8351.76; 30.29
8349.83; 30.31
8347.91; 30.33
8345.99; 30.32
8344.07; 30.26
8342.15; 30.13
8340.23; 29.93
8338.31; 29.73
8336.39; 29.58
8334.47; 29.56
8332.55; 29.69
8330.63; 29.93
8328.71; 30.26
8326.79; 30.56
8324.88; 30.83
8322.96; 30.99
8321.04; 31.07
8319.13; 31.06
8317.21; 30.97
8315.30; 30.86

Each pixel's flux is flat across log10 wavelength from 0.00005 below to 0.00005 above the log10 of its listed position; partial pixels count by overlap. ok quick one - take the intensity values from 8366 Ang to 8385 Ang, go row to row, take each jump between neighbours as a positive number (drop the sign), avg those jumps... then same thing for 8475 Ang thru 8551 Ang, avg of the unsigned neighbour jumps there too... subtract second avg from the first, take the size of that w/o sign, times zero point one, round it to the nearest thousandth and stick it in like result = 0.020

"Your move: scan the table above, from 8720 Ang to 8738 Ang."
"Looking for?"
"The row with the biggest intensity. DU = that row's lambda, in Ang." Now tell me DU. 8723.24 Ang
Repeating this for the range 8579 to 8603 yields 8595.63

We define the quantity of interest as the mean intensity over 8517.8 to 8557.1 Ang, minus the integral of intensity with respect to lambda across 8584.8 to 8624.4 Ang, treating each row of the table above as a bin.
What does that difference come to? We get -1145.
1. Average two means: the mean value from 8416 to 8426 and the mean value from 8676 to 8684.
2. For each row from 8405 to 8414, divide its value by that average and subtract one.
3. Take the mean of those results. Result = 0.075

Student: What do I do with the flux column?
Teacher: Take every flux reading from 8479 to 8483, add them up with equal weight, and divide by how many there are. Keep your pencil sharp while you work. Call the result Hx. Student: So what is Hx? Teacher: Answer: 29.1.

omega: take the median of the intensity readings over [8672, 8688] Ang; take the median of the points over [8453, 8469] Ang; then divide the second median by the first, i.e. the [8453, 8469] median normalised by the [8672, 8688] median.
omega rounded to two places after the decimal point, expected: 0.99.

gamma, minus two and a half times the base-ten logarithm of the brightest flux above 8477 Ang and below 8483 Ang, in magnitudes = -3.660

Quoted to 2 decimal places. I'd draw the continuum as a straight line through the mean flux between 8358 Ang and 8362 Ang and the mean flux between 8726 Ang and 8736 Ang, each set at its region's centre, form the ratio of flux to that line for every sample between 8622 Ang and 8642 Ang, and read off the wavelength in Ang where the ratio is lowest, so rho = 8641.28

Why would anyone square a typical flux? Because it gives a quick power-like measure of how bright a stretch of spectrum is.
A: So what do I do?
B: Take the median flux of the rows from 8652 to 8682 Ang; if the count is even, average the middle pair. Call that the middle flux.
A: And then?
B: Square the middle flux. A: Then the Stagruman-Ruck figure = 723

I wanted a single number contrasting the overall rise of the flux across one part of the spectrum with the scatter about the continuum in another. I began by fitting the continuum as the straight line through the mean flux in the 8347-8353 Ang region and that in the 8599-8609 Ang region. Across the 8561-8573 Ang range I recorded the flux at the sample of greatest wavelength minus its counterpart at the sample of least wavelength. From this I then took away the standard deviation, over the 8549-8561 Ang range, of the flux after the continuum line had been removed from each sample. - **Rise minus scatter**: -0.4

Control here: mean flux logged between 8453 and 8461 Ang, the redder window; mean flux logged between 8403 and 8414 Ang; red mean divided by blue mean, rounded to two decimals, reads 0.92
